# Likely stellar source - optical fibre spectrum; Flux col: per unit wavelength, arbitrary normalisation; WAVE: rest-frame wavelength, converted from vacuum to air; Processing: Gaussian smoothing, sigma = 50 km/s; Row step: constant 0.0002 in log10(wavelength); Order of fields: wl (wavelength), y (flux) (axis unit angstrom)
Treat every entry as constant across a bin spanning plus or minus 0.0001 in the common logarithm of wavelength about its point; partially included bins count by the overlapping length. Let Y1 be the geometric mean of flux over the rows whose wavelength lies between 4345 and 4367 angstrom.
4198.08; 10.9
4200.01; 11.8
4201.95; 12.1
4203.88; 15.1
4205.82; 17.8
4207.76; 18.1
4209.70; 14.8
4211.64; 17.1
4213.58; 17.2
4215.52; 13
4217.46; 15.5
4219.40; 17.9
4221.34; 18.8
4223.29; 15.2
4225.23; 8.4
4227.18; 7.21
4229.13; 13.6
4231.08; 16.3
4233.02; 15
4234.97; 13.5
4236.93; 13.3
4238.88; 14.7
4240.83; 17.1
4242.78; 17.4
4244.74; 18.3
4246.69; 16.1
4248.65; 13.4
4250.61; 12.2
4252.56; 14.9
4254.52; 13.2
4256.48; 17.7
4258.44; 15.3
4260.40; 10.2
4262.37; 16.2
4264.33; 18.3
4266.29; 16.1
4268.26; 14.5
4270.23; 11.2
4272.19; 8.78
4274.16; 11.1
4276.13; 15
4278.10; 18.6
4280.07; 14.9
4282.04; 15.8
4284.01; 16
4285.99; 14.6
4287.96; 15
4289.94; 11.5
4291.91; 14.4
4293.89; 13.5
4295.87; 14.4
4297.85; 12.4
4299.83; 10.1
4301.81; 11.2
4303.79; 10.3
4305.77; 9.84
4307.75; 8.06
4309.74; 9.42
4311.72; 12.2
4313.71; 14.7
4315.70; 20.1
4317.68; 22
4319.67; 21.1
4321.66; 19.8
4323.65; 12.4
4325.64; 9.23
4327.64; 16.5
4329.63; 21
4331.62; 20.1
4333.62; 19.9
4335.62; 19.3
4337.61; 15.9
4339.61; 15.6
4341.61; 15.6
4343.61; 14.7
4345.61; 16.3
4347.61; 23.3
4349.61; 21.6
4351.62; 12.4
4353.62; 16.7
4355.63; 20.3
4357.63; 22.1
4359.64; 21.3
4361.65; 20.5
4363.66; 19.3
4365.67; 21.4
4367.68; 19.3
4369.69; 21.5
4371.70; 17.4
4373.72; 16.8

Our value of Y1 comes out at 19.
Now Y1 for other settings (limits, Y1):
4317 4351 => 17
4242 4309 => 14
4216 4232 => 13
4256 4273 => 14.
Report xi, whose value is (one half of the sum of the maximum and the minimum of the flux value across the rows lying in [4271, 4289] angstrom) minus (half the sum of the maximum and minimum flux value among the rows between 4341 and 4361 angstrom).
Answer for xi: -4.2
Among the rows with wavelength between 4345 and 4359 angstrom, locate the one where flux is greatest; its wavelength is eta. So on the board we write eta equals 4347.61 angstrom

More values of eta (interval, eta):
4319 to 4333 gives 4319.67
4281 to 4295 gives 4284.01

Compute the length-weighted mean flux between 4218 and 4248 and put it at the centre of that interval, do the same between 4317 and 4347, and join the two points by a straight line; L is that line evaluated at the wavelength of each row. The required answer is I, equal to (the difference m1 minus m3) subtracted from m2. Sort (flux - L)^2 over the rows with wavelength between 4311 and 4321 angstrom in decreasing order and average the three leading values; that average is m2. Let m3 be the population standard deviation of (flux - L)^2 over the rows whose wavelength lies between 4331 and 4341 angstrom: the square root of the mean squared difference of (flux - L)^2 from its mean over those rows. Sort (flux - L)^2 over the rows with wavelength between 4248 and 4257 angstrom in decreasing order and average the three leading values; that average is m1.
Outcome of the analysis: 17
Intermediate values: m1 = 6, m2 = 21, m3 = 2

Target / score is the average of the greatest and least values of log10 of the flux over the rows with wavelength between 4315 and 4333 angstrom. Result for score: 1.154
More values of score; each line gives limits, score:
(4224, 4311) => 1.064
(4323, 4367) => 1.166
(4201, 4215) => 1.170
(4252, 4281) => 1.107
